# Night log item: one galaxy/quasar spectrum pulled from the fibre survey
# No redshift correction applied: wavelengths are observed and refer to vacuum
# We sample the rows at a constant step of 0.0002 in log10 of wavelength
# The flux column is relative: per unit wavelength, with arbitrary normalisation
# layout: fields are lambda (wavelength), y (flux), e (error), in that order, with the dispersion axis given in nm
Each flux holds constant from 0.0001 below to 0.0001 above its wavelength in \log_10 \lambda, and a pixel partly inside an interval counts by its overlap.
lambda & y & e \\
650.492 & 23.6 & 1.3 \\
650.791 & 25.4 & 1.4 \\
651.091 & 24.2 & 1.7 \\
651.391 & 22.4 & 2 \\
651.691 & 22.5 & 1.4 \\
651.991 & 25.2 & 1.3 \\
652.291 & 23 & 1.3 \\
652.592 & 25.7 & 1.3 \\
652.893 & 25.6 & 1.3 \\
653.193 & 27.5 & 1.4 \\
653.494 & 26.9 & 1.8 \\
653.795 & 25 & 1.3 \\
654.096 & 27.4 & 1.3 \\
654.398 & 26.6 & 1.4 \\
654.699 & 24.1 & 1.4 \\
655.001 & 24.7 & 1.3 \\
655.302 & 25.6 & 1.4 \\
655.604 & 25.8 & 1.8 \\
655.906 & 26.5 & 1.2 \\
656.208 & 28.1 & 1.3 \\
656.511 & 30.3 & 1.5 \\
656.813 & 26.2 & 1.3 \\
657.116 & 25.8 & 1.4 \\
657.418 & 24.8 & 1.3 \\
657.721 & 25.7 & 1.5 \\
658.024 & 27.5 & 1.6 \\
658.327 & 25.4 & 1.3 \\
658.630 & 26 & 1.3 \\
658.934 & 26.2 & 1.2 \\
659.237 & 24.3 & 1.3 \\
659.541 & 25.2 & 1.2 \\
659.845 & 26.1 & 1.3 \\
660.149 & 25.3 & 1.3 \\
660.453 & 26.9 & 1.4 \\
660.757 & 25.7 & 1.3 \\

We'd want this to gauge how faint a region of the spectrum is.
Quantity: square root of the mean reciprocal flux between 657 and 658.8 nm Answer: 0.197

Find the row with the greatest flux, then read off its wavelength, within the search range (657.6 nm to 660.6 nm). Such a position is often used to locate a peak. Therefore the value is 658.024 nm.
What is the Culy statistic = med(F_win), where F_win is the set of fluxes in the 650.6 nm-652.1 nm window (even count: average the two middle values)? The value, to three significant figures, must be 24.2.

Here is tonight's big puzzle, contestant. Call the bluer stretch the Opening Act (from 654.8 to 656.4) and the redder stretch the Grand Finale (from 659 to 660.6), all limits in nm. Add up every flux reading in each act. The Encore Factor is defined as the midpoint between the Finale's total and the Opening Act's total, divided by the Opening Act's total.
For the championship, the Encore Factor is 0.99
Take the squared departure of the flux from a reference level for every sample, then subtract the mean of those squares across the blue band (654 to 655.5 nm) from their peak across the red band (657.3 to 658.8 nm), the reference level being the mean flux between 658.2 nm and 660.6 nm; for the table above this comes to 2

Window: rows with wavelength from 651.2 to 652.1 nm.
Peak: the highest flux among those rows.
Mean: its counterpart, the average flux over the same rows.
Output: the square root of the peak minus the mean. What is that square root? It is 1.4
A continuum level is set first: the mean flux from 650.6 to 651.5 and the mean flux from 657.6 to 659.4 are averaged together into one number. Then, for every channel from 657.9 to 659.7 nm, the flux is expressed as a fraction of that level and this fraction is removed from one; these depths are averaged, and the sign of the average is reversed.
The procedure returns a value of 0.03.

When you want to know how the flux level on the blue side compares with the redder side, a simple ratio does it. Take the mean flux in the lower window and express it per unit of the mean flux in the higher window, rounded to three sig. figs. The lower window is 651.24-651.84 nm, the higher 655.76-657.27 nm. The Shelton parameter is 0.820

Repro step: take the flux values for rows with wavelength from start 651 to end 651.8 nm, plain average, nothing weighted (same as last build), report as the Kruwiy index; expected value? 23.0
